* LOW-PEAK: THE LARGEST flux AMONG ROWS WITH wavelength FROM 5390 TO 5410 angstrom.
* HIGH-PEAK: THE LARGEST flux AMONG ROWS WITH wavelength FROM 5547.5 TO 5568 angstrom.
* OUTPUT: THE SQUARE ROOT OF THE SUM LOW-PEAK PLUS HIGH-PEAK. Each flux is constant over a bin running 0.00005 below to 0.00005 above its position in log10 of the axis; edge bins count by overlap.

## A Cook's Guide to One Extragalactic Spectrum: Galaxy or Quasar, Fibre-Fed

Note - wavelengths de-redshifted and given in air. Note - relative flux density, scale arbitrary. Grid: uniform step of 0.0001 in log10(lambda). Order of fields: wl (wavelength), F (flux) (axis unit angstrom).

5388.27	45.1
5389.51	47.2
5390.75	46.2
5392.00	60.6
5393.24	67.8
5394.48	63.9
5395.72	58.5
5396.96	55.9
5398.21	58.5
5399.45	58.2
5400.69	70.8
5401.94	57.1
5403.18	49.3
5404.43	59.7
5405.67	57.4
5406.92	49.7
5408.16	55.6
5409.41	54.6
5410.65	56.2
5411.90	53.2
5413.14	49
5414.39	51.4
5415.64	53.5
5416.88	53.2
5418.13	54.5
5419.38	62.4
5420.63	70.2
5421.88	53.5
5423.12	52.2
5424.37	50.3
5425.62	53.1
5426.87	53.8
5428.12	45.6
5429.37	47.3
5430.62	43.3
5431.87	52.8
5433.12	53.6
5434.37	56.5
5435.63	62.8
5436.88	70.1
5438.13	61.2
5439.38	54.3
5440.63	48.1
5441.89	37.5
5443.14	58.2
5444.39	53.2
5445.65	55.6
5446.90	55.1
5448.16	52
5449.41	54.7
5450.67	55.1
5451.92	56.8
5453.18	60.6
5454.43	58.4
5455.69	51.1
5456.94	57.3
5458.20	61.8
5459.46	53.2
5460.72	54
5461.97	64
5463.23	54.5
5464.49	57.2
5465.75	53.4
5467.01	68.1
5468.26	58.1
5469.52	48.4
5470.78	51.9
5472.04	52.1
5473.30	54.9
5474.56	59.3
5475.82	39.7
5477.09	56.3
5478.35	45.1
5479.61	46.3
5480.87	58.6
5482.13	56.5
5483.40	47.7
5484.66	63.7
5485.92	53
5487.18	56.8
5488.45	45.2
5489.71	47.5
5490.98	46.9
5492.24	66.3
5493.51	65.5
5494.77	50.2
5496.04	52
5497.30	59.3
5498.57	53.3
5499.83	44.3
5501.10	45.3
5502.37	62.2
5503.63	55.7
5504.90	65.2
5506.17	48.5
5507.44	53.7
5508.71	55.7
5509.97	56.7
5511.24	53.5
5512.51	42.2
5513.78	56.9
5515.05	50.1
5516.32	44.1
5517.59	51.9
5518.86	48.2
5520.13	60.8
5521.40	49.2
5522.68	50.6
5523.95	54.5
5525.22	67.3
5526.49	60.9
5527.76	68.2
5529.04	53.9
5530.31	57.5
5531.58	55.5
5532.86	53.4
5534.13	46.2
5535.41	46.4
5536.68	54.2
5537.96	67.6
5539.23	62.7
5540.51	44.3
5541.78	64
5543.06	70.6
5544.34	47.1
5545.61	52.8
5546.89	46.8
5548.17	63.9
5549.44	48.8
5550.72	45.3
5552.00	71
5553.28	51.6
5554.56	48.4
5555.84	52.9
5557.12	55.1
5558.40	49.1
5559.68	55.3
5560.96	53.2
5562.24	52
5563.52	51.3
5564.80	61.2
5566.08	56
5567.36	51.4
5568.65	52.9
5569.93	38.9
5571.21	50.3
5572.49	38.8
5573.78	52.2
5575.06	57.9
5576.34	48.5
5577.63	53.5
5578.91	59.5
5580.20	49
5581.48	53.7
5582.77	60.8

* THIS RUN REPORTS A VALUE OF 11.9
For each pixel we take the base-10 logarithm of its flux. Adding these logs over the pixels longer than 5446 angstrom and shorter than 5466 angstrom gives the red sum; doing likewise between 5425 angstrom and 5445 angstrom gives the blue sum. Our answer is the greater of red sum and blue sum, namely 28.0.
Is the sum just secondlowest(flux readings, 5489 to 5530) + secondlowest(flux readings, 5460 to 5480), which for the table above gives 89.2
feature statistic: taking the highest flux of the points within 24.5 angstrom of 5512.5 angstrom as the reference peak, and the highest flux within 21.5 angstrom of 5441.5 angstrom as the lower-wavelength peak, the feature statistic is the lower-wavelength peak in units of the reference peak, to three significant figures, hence 1.03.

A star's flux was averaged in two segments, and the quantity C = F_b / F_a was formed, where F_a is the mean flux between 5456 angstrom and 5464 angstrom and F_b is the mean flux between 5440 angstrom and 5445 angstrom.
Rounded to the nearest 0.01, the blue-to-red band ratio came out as 0.86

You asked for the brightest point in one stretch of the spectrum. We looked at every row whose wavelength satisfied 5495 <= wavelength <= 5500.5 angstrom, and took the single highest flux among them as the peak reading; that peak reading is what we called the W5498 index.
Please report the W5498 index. 59.3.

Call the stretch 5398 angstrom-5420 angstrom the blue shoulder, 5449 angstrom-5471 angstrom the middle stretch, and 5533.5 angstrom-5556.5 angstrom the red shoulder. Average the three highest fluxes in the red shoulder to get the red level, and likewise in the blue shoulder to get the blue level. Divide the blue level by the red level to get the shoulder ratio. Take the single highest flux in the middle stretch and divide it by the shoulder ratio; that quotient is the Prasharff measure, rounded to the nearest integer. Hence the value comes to 74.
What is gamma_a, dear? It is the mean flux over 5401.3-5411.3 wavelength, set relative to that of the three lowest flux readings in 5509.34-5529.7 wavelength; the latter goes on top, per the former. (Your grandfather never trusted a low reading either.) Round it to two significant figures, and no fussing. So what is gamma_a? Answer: 0.82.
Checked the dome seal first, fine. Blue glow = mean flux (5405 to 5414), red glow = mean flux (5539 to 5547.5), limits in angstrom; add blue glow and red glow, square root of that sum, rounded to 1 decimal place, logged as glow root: 10.4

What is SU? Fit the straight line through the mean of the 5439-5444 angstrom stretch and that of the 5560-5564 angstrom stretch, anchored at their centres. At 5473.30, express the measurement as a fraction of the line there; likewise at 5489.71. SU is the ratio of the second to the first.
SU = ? 0.86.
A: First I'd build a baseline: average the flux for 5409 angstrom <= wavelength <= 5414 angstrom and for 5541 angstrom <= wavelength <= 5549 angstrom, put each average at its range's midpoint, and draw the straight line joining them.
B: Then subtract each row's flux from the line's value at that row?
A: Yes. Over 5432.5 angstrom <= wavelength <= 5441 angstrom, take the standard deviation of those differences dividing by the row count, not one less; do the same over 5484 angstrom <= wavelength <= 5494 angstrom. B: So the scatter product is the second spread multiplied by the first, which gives 55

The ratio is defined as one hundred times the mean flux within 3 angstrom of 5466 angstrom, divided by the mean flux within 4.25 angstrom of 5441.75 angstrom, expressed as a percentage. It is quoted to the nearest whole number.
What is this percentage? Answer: 111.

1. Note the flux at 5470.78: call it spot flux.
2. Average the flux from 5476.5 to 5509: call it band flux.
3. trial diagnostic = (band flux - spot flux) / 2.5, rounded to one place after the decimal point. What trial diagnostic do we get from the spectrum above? 0.8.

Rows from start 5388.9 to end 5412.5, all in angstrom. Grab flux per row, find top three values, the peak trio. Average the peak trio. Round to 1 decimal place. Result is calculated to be 67.5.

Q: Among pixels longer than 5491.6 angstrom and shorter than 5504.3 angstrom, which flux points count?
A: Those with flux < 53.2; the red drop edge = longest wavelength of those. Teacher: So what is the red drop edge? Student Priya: 5501.10 angstrom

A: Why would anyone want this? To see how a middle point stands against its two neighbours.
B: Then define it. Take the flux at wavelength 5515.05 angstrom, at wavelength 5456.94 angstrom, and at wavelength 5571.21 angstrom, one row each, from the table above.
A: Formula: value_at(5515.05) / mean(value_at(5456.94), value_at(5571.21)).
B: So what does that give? 0.93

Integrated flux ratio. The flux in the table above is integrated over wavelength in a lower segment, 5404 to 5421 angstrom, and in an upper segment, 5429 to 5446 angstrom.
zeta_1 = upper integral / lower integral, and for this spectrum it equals 0.97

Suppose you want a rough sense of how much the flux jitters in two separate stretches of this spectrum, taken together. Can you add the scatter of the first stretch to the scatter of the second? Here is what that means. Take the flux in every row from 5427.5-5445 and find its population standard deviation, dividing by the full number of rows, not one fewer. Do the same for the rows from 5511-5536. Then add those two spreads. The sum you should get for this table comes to 15.0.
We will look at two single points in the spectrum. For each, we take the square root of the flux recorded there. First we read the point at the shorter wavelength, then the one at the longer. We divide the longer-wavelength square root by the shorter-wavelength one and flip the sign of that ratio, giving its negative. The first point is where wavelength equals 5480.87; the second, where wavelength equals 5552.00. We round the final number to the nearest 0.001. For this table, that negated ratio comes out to -1.101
